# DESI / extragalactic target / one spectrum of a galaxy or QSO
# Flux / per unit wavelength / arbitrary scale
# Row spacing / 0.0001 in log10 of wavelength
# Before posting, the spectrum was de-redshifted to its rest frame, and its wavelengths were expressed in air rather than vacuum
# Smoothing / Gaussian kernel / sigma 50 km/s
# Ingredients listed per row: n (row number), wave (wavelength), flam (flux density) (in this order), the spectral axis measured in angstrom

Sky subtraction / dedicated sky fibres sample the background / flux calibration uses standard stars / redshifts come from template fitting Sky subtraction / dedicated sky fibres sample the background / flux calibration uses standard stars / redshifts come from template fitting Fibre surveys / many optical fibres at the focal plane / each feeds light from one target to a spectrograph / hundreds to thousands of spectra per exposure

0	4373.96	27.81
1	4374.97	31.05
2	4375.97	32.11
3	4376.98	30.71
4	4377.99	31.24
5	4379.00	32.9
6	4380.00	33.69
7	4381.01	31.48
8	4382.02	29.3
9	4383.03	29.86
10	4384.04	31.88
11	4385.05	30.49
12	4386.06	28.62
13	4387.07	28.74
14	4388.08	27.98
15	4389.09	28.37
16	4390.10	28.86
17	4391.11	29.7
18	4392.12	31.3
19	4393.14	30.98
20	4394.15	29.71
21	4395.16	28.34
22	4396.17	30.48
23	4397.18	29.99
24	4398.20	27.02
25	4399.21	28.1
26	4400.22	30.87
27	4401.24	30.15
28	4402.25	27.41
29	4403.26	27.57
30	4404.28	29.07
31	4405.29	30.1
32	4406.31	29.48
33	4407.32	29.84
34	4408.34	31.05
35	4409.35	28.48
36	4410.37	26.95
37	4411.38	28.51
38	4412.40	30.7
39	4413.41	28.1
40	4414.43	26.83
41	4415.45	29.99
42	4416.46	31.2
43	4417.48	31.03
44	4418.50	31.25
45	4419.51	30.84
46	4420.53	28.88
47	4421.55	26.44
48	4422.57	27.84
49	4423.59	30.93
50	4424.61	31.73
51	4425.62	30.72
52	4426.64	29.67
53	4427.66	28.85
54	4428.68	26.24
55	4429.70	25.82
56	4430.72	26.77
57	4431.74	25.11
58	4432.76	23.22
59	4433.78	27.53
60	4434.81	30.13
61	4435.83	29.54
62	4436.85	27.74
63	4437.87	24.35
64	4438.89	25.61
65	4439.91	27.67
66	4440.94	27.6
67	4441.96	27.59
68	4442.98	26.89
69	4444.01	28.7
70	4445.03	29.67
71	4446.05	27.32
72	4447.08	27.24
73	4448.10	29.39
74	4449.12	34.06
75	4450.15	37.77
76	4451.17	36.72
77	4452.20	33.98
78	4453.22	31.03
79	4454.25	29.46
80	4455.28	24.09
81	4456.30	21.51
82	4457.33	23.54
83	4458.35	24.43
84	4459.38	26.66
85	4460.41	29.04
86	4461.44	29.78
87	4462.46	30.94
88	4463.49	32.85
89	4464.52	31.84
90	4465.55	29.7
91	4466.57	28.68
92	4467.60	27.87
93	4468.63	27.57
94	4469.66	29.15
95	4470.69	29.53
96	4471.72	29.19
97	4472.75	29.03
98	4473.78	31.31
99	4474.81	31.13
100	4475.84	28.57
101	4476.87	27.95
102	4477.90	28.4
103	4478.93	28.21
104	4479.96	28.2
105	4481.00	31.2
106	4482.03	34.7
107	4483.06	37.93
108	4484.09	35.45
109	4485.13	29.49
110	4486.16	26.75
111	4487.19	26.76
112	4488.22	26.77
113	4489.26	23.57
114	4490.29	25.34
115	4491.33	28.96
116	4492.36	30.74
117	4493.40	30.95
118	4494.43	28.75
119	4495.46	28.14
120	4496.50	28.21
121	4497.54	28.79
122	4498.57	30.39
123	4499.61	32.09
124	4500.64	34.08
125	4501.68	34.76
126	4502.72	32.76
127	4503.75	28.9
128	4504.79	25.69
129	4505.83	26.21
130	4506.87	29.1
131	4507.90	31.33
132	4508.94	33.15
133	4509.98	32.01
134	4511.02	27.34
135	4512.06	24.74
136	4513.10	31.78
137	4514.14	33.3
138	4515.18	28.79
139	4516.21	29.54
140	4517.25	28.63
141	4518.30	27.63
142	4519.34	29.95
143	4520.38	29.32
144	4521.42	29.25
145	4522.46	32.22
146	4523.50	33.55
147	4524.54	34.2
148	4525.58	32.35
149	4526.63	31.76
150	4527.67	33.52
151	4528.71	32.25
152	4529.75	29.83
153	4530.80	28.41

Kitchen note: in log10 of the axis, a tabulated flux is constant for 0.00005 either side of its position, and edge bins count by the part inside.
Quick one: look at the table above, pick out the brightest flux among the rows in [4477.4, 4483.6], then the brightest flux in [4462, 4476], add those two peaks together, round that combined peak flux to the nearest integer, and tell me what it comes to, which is 71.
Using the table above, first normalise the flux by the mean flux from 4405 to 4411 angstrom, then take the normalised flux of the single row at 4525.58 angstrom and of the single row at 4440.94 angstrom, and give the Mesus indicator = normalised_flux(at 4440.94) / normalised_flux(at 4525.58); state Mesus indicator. 0.85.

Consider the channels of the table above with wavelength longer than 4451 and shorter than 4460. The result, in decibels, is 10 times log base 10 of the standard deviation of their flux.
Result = 7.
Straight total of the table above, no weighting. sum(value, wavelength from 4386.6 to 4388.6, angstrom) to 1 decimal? 56.7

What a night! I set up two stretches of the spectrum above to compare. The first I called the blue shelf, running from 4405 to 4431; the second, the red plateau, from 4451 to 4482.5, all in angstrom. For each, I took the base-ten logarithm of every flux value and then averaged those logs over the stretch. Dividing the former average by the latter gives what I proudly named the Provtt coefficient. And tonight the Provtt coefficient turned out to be 1.00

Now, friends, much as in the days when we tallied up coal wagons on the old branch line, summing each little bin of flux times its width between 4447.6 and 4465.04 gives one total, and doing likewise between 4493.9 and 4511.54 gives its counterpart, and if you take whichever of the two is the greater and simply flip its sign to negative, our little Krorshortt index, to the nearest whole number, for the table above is -531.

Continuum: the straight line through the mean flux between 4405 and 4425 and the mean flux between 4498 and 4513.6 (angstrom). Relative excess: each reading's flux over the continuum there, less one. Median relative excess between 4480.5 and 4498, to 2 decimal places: -0.05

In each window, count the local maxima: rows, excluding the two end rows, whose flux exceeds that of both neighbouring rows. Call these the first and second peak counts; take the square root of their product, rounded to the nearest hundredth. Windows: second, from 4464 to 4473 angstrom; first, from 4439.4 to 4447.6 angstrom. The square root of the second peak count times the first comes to 1.00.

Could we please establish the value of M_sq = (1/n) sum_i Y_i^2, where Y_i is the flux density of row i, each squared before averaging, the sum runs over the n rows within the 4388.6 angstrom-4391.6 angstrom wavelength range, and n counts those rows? 840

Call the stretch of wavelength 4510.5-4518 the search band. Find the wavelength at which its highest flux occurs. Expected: 4514.14 angstrom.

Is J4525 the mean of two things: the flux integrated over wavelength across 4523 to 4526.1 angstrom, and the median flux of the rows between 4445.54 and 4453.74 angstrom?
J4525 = 68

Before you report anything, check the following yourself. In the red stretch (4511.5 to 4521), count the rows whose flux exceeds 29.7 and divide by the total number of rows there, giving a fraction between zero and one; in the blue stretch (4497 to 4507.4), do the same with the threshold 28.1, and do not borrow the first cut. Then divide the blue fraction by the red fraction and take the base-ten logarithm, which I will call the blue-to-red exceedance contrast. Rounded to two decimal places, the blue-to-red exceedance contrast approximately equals 0.38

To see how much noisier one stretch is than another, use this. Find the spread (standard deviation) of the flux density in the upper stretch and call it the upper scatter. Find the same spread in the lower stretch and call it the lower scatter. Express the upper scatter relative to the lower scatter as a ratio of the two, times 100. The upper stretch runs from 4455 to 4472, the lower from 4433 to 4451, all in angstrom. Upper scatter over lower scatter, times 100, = 98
